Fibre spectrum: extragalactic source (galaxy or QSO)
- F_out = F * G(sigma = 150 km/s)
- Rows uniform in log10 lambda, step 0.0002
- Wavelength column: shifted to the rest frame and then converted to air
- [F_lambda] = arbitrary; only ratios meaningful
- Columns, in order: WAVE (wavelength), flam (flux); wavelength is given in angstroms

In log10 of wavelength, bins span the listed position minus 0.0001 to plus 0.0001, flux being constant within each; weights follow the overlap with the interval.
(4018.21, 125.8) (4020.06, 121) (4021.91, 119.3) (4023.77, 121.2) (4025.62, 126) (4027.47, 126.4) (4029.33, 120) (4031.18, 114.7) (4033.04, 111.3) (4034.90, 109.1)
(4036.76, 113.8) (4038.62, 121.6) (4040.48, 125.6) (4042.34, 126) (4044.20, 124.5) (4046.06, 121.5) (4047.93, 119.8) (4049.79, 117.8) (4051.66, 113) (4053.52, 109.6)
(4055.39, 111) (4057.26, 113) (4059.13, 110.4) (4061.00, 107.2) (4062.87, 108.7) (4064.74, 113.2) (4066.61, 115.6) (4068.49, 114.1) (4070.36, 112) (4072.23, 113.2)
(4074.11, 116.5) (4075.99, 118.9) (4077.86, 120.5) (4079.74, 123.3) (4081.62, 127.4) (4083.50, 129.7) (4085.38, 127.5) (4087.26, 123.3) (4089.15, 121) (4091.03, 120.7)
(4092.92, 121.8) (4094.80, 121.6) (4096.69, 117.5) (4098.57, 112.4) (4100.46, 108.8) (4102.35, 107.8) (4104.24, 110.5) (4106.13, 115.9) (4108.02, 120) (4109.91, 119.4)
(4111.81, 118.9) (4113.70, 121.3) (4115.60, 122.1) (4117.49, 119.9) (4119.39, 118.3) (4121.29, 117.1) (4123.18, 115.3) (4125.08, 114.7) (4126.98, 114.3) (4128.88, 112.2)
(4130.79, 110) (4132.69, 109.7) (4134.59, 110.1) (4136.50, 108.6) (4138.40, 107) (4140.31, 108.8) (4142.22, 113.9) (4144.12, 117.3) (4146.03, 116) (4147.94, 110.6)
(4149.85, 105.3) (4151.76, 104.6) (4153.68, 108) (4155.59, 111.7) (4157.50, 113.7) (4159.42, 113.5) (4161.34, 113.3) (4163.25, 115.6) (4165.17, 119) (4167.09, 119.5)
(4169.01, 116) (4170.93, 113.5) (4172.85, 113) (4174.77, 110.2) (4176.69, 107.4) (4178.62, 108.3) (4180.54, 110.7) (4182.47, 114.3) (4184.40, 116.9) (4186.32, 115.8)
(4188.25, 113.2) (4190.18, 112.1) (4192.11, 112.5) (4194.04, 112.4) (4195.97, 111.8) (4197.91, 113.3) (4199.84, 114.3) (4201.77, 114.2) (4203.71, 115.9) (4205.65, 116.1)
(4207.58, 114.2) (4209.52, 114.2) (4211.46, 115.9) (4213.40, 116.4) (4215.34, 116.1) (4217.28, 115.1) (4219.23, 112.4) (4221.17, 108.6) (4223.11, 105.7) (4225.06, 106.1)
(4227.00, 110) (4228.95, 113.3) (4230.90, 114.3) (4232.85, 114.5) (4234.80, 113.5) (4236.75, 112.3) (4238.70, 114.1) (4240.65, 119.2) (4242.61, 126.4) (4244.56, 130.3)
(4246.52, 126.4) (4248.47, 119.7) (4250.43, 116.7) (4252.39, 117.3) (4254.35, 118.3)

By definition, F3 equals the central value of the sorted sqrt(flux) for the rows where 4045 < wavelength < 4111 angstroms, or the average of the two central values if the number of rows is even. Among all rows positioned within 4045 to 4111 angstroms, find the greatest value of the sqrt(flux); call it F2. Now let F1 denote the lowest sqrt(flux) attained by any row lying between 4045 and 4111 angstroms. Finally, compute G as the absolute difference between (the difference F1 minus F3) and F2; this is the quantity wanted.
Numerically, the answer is 11.8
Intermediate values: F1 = 10.4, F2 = 11.4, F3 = 10.8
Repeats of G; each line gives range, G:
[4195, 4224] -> 11.2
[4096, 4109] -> 11.2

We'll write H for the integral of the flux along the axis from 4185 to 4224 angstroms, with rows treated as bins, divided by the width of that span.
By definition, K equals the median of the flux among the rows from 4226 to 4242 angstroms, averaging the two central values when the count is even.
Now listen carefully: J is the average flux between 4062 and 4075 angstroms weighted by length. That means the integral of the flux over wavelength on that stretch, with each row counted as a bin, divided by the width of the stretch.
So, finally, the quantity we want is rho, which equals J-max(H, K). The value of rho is 0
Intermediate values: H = 114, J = 113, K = 114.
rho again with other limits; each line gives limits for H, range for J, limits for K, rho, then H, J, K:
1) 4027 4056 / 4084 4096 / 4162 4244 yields 5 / 118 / 123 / 114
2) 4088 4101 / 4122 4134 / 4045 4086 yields -5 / 118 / 113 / 115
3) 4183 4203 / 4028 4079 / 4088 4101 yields -5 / 114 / 116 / 121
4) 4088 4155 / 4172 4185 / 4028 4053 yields -8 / 114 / 111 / 120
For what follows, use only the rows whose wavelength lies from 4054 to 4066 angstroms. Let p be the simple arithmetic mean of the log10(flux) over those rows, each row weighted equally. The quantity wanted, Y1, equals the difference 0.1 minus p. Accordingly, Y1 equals -1.94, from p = 2.04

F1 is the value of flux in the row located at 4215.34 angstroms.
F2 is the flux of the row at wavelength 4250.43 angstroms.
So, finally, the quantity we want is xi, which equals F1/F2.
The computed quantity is 0.995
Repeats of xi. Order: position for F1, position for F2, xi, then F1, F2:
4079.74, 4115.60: 1.010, 123.3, 122.1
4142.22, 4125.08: 0.993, 113.9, 114.7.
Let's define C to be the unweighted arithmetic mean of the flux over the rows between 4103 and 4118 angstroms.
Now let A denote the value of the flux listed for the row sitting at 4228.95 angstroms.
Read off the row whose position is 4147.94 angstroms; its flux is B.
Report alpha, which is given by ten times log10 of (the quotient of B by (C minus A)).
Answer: 13.3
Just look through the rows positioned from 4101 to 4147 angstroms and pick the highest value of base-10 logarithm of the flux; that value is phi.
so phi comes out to 2.09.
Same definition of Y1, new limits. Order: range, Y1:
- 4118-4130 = -1.96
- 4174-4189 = -1.95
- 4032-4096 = -1.97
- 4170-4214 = -1.95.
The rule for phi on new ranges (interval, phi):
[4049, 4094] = 2.11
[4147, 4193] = 2.08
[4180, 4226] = 2.07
